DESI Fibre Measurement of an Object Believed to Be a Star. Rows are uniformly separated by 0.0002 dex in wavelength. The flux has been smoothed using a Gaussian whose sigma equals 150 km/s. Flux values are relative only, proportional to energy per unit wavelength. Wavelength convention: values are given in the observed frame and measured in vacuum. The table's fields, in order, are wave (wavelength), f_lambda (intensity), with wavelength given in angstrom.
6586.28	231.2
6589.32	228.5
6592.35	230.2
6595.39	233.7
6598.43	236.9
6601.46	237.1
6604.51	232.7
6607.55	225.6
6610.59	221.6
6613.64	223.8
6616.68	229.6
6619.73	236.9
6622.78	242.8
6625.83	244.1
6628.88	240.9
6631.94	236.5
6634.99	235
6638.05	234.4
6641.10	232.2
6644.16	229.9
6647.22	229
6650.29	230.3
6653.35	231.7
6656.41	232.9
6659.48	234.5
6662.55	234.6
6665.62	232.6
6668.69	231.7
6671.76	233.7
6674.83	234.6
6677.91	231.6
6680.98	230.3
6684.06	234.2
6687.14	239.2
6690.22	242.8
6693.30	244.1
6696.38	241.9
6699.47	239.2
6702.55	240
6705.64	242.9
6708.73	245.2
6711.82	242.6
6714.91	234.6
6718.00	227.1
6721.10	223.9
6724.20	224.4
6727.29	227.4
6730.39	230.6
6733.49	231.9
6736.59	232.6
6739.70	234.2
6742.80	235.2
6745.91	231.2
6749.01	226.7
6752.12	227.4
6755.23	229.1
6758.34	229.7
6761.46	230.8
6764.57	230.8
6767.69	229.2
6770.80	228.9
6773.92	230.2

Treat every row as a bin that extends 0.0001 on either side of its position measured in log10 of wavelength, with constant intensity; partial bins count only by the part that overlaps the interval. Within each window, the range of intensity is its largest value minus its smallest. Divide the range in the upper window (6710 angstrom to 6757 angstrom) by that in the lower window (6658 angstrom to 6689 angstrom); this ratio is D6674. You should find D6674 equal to 2.1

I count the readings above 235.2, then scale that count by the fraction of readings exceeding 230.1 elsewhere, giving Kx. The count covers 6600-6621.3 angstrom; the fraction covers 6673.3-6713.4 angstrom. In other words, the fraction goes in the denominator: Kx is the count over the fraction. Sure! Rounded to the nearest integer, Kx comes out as 2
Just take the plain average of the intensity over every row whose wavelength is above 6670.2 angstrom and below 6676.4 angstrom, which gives 234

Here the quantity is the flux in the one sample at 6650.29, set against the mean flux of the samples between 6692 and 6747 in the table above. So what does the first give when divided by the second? 0.98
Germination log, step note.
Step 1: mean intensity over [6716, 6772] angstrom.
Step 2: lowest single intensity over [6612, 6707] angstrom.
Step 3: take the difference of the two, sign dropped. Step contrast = 6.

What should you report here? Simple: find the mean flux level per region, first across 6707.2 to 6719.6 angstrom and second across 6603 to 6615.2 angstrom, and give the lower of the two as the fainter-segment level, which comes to 226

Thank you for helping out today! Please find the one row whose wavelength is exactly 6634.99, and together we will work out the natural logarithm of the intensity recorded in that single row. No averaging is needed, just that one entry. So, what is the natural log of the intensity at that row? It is 5.46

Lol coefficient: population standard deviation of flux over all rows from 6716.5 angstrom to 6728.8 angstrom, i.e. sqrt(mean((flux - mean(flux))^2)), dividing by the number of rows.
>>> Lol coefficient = 1.6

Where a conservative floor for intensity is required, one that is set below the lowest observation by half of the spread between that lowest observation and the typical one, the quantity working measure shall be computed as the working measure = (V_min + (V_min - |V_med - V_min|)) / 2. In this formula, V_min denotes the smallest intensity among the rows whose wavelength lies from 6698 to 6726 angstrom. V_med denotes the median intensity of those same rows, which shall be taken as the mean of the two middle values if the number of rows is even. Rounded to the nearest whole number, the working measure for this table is 216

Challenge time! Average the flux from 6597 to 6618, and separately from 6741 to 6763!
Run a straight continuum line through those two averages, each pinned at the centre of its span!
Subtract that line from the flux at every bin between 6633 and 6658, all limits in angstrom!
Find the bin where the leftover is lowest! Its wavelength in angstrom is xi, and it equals 6647.22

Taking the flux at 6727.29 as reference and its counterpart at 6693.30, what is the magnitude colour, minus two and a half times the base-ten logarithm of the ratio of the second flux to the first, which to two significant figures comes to -0.077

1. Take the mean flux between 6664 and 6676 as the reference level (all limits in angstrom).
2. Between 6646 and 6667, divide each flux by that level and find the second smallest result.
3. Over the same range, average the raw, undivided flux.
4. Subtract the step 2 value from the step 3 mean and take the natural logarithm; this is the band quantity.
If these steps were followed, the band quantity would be 5.443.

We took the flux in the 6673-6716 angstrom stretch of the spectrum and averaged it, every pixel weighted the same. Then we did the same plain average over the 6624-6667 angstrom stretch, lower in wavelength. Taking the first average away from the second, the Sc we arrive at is -4.6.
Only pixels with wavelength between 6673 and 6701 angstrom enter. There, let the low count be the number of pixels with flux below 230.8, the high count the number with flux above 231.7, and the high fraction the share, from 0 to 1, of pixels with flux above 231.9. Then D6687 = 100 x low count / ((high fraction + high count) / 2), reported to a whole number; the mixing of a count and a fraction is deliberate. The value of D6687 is 26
